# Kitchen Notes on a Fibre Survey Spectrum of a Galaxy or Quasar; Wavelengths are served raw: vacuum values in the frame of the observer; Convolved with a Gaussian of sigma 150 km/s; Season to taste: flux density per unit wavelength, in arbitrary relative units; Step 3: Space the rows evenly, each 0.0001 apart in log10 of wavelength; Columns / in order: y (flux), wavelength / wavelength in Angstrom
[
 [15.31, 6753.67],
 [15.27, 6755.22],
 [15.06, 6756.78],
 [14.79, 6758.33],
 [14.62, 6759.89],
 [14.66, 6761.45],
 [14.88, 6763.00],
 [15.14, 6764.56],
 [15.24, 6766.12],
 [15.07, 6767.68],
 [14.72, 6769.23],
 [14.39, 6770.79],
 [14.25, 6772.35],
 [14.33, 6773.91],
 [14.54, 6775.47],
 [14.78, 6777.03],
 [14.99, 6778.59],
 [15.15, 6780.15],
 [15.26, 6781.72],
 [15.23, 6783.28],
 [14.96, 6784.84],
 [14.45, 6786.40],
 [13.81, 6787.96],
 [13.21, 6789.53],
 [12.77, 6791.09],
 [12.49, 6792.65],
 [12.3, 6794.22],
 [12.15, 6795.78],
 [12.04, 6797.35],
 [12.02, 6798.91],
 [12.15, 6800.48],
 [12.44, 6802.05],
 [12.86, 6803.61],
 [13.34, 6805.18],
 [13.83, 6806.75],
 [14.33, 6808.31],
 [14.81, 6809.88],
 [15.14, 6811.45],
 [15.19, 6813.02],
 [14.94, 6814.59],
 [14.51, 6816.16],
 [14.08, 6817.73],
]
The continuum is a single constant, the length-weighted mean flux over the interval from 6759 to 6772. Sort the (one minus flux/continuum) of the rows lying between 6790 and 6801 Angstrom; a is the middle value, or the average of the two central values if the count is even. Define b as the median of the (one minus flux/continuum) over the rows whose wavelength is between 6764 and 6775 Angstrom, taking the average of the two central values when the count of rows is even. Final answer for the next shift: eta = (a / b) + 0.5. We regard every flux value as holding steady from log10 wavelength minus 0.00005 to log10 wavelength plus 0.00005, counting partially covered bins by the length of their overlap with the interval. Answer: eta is 27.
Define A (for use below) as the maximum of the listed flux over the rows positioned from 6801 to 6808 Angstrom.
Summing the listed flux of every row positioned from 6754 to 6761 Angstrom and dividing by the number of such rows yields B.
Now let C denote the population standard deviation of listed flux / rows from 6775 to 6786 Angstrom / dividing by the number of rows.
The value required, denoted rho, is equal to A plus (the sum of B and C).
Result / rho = 29.0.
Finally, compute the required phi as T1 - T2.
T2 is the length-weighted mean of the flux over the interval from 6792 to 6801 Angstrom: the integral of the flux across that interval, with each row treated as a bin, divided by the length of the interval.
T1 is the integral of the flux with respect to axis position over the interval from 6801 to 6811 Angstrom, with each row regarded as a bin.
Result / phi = 124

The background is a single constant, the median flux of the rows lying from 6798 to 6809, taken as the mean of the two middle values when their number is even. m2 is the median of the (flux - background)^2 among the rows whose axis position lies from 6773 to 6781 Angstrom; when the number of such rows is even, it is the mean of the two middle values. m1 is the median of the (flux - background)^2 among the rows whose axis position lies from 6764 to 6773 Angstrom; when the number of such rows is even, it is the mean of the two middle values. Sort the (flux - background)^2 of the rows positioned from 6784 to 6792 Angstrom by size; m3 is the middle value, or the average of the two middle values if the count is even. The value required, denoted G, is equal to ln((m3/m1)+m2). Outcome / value 1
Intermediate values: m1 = 4.2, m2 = 3.7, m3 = 1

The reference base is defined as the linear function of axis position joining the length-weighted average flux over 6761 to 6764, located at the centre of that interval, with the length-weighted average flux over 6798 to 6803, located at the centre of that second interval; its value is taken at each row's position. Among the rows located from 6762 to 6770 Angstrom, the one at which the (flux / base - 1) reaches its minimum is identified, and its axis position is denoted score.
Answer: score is 6763.00 Angstrom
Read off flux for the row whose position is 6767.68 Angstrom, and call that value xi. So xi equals 15.07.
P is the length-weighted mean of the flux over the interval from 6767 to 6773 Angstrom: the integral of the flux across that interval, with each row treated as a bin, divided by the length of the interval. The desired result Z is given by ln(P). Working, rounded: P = 14.62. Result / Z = 2.68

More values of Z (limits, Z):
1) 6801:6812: 2.62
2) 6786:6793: 2.59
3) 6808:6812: 2.69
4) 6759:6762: 2.68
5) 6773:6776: 2.67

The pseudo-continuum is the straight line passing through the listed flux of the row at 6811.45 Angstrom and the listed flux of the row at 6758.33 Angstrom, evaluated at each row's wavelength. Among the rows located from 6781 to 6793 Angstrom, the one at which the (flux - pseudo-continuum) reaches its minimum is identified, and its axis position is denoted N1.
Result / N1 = 6792.65 Angstrom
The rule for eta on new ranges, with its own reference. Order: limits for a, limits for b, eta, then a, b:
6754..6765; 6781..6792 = 0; 0.00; 0.025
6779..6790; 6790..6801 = 0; -0.01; 0.180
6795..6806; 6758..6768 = -44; 0.18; -0.004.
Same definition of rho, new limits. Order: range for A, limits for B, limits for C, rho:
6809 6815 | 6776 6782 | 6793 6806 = 30.7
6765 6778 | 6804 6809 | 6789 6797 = 29.4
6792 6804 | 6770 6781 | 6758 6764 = 27.6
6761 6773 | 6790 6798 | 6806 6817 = 28.0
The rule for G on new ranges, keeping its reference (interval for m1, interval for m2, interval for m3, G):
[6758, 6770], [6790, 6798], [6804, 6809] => -1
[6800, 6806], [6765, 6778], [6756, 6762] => 3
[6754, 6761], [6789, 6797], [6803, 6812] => -1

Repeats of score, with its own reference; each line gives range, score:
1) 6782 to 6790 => 6789.53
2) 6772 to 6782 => 6772.35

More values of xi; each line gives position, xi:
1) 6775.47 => 14.54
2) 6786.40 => 14.45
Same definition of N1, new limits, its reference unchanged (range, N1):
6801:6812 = 6802.05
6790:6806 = 6798.91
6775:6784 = 6775.47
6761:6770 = 6761.45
